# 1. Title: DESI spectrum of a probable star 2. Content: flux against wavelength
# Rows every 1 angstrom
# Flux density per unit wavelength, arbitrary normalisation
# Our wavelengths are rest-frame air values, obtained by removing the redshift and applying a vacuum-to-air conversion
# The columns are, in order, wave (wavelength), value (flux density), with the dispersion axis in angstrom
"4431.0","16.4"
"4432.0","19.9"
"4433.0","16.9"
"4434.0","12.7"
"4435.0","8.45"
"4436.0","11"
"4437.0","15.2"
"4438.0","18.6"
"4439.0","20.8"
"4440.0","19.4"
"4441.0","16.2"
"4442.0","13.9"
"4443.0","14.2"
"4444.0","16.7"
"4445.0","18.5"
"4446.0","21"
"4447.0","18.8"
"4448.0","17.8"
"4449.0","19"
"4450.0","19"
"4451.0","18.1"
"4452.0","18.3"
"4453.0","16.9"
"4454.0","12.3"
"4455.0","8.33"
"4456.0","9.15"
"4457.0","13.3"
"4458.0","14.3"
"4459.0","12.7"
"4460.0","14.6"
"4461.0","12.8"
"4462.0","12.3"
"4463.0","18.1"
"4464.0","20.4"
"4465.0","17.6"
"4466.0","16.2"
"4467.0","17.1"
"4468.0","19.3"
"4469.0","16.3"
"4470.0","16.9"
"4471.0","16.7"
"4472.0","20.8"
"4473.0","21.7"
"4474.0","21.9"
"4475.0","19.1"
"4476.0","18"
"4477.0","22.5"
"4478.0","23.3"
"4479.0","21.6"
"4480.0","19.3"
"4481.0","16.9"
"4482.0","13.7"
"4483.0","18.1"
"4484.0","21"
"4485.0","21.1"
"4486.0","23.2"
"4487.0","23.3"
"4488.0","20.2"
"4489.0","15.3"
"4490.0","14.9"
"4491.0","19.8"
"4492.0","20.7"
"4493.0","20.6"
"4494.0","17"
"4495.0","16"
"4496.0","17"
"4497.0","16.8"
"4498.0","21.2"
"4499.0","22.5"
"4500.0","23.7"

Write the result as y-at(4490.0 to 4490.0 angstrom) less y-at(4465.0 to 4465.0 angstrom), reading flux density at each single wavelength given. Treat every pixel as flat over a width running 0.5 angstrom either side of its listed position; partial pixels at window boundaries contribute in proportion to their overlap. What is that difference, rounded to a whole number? -3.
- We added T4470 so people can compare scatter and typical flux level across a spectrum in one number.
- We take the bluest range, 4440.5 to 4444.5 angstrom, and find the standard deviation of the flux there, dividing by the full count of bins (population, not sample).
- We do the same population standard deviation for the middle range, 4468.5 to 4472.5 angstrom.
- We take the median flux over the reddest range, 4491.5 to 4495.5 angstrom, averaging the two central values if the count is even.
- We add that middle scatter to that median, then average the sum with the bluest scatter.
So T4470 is 10.9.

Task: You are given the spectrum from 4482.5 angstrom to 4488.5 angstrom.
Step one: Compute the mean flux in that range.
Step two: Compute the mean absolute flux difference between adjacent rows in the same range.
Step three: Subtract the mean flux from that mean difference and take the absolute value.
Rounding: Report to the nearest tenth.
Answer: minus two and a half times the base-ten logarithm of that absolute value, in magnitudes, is -3.2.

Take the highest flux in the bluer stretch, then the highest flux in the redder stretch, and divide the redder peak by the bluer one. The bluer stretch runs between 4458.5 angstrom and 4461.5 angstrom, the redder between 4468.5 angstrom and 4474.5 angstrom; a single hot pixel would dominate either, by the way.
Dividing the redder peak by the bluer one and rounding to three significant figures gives 1.50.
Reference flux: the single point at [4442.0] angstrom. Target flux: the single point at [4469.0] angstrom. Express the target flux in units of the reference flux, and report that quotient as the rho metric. 1.17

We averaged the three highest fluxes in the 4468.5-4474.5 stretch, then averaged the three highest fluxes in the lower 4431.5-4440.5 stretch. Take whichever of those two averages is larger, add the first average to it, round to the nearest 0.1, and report 42.9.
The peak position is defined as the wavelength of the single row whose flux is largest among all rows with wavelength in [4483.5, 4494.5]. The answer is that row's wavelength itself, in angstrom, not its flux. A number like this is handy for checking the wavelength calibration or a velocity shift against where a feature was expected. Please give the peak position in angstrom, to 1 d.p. 4487.0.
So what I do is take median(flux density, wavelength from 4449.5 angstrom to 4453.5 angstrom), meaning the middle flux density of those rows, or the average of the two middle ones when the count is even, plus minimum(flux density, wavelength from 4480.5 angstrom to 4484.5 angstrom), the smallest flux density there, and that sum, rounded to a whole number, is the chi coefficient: 32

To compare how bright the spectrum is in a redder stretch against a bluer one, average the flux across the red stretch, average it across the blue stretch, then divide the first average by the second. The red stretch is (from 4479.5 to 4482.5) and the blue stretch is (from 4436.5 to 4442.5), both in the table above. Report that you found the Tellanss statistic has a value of 0.96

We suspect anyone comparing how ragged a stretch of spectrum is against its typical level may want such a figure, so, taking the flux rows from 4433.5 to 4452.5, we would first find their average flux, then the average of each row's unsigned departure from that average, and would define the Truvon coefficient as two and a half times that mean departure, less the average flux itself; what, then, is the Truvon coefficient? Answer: -10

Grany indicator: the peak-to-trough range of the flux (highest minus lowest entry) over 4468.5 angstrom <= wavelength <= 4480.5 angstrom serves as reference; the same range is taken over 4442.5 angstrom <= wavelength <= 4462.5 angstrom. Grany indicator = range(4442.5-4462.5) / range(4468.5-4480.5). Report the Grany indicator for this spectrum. 1.8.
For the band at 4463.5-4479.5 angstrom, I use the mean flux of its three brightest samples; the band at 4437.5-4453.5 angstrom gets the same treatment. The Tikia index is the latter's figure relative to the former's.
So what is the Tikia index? 0.904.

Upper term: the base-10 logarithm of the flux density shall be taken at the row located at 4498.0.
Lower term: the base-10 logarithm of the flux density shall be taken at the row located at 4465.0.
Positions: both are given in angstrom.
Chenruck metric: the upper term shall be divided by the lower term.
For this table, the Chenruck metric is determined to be 1.06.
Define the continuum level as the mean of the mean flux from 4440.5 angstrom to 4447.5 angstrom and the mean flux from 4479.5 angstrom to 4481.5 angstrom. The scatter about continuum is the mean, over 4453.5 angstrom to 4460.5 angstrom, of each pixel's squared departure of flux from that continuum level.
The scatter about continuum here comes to 35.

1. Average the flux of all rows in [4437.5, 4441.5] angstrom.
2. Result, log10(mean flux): 1.27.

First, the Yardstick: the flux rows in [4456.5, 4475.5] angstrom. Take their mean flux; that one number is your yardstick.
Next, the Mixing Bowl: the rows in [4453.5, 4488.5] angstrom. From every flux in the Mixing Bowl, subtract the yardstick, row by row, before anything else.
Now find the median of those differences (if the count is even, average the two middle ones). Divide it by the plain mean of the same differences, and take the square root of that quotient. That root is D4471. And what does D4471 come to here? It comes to 1.33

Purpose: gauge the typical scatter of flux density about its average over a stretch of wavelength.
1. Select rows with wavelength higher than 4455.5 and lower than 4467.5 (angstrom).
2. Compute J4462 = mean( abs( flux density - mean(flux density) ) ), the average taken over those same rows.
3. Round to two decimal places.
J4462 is 2.50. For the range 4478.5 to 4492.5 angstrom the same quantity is 2.46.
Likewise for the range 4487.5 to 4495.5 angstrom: 2.26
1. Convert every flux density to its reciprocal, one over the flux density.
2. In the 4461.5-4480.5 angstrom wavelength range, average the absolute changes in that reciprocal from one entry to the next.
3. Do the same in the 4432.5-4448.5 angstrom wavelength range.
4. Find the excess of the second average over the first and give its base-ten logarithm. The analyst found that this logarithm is -2.21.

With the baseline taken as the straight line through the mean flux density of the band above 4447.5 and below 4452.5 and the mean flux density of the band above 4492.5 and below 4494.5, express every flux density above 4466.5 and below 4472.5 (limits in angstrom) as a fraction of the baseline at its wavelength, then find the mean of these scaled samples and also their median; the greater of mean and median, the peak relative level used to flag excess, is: 0.96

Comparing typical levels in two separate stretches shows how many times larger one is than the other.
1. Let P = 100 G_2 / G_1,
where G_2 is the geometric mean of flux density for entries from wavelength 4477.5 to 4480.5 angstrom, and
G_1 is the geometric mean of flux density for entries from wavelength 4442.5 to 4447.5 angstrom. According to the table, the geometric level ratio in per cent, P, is 121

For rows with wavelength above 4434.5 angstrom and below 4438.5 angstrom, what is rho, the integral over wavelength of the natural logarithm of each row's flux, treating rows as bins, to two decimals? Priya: 10.18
